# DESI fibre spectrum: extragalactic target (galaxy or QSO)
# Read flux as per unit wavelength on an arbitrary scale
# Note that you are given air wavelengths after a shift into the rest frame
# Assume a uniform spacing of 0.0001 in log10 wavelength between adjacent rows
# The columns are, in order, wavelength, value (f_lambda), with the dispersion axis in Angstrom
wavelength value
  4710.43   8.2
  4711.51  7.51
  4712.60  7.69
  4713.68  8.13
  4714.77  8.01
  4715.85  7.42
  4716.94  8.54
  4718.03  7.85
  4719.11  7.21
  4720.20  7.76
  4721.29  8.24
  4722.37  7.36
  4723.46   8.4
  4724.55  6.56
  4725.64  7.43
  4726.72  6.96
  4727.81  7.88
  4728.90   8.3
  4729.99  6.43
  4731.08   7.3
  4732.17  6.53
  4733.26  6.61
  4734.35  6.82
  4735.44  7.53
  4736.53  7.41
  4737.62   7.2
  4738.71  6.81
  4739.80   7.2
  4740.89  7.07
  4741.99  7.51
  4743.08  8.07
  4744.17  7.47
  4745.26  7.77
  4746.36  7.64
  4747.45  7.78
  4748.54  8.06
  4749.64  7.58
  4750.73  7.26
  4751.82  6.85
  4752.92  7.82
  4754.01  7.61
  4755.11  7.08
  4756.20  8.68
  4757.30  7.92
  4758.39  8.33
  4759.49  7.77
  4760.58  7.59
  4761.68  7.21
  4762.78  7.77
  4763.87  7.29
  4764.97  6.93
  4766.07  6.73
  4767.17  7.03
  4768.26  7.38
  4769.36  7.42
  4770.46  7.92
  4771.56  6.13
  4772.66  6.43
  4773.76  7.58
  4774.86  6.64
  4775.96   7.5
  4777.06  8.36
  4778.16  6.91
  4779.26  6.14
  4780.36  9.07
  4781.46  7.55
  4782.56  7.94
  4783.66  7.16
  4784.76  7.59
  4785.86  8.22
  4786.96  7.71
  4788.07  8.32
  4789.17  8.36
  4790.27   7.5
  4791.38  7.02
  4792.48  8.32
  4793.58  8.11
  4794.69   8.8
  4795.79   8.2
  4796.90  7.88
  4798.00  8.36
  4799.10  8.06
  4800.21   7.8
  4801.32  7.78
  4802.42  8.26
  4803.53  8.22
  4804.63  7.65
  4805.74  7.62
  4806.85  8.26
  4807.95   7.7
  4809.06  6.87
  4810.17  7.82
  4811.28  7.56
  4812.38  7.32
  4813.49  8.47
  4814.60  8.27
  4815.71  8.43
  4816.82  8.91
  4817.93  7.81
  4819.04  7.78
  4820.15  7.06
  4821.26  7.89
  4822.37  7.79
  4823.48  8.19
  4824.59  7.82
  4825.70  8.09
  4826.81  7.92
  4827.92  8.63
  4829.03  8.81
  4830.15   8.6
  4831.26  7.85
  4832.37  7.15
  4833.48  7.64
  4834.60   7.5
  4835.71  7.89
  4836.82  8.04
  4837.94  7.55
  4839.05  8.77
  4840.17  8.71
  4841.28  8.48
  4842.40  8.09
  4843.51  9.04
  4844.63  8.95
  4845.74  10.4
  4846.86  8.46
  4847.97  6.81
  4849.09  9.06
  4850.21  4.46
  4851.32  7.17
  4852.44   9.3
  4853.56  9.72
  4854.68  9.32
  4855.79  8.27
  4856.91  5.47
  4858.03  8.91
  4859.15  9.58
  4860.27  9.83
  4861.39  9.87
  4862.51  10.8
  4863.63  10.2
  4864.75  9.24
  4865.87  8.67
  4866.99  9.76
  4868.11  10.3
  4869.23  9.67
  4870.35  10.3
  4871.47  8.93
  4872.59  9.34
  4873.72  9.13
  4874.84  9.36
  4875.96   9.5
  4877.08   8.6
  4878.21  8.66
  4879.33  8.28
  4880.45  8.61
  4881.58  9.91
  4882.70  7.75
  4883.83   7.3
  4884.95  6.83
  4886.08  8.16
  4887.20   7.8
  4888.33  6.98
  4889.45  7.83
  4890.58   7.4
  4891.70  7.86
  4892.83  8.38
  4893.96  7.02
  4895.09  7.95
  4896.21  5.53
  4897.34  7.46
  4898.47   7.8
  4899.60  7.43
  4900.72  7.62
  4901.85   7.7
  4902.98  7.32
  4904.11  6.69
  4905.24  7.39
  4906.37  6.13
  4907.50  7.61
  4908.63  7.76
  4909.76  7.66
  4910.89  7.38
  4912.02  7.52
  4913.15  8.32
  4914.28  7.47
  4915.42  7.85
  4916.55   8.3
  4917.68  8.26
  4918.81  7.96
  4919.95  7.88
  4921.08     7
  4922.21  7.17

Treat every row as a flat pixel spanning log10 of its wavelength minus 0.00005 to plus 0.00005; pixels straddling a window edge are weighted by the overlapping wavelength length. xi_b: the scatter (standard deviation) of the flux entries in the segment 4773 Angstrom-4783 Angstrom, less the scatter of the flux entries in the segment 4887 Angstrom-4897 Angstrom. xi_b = 0.05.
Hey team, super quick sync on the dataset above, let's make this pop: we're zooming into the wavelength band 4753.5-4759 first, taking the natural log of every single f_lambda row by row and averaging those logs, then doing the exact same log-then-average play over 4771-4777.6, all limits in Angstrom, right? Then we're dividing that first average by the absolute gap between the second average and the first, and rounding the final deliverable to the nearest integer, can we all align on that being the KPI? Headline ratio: 18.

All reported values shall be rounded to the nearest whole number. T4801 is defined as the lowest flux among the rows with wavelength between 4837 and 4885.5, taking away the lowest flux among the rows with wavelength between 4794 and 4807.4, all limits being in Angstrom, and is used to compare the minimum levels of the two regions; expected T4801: -3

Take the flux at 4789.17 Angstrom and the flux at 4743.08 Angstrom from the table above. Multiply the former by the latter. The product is 67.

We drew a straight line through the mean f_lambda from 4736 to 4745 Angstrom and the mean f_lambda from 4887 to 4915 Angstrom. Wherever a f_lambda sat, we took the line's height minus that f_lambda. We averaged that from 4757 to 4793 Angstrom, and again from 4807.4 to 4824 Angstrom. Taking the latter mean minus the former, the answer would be -0.33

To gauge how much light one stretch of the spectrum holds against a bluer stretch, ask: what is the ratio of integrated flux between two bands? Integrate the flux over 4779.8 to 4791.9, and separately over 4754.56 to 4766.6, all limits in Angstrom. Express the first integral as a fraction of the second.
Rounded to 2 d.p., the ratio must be 1.04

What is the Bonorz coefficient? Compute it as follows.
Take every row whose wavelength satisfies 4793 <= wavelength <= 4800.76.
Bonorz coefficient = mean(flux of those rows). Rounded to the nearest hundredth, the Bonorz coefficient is 8.17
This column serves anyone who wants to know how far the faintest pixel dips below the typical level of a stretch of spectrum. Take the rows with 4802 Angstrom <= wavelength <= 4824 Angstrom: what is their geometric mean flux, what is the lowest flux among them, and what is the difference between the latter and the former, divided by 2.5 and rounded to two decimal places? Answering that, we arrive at -0.40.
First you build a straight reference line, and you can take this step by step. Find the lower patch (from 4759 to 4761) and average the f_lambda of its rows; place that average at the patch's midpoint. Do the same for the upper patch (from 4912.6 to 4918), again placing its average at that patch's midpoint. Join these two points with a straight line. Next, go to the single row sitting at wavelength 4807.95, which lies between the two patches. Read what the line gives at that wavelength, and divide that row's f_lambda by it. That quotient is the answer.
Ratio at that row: 0.99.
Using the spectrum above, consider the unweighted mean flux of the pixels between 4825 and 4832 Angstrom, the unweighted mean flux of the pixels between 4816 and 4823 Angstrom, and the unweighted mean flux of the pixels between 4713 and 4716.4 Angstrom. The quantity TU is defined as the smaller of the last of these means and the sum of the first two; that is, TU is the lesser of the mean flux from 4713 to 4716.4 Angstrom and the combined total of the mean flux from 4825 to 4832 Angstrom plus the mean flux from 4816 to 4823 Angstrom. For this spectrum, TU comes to 7.85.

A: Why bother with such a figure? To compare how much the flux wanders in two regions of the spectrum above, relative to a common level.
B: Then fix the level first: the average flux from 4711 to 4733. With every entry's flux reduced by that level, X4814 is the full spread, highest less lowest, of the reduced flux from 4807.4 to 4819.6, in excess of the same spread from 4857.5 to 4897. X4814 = -3.2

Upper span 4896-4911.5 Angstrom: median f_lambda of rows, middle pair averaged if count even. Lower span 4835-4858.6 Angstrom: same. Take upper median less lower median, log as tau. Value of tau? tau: -1.0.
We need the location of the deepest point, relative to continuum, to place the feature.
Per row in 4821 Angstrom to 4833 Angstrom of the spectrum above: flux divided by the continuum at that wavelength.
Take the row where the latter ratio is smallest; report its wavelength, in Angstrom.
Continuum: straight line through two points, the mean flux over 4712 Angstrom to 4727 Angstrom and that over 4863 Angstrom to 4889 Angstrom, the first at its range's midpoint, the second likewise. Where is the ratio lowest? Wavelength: 4832.37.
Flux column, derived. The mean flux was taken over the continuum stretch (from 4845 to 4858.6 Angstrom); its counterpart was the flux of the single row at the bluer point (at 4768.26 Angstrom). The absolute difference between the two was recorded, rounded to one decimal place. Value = 0.7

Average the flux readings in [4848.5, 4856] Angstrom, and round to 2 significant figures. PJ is 8.2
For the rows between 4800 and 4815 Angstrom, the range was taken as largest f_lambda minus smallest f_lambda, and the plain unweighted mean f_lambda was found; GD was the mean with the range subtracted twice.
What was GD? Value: 4.6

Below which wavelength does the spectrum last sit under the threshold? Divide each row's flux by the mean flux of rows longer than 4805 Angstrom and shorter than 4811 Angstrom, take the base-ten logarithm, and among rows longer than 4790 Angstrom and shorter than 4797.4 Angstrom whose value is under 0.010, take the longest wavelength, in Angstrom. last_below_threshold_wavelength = 4791.38 Angstrom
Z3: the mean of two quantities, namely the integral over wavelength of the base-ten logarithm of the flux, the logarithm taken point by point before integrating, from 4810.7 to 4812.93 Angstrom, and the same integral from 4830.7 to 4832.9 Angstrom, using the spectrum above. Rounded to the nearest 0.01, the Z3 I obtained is 1.94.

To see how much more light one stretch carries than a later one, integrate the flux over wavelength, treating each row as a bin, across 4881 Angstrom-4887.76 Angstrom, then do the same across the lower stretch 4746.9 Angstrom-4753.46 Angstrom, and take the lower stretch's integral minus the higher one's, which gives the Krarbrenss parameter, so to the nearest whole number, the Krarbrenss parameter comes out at -4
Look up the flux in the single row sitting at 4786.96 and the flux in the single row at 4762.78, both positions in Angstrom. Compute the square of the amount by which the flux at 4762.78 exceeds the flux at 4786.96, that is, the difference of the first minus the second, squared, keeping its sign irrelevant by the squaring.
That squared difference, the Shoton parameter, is 0.0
